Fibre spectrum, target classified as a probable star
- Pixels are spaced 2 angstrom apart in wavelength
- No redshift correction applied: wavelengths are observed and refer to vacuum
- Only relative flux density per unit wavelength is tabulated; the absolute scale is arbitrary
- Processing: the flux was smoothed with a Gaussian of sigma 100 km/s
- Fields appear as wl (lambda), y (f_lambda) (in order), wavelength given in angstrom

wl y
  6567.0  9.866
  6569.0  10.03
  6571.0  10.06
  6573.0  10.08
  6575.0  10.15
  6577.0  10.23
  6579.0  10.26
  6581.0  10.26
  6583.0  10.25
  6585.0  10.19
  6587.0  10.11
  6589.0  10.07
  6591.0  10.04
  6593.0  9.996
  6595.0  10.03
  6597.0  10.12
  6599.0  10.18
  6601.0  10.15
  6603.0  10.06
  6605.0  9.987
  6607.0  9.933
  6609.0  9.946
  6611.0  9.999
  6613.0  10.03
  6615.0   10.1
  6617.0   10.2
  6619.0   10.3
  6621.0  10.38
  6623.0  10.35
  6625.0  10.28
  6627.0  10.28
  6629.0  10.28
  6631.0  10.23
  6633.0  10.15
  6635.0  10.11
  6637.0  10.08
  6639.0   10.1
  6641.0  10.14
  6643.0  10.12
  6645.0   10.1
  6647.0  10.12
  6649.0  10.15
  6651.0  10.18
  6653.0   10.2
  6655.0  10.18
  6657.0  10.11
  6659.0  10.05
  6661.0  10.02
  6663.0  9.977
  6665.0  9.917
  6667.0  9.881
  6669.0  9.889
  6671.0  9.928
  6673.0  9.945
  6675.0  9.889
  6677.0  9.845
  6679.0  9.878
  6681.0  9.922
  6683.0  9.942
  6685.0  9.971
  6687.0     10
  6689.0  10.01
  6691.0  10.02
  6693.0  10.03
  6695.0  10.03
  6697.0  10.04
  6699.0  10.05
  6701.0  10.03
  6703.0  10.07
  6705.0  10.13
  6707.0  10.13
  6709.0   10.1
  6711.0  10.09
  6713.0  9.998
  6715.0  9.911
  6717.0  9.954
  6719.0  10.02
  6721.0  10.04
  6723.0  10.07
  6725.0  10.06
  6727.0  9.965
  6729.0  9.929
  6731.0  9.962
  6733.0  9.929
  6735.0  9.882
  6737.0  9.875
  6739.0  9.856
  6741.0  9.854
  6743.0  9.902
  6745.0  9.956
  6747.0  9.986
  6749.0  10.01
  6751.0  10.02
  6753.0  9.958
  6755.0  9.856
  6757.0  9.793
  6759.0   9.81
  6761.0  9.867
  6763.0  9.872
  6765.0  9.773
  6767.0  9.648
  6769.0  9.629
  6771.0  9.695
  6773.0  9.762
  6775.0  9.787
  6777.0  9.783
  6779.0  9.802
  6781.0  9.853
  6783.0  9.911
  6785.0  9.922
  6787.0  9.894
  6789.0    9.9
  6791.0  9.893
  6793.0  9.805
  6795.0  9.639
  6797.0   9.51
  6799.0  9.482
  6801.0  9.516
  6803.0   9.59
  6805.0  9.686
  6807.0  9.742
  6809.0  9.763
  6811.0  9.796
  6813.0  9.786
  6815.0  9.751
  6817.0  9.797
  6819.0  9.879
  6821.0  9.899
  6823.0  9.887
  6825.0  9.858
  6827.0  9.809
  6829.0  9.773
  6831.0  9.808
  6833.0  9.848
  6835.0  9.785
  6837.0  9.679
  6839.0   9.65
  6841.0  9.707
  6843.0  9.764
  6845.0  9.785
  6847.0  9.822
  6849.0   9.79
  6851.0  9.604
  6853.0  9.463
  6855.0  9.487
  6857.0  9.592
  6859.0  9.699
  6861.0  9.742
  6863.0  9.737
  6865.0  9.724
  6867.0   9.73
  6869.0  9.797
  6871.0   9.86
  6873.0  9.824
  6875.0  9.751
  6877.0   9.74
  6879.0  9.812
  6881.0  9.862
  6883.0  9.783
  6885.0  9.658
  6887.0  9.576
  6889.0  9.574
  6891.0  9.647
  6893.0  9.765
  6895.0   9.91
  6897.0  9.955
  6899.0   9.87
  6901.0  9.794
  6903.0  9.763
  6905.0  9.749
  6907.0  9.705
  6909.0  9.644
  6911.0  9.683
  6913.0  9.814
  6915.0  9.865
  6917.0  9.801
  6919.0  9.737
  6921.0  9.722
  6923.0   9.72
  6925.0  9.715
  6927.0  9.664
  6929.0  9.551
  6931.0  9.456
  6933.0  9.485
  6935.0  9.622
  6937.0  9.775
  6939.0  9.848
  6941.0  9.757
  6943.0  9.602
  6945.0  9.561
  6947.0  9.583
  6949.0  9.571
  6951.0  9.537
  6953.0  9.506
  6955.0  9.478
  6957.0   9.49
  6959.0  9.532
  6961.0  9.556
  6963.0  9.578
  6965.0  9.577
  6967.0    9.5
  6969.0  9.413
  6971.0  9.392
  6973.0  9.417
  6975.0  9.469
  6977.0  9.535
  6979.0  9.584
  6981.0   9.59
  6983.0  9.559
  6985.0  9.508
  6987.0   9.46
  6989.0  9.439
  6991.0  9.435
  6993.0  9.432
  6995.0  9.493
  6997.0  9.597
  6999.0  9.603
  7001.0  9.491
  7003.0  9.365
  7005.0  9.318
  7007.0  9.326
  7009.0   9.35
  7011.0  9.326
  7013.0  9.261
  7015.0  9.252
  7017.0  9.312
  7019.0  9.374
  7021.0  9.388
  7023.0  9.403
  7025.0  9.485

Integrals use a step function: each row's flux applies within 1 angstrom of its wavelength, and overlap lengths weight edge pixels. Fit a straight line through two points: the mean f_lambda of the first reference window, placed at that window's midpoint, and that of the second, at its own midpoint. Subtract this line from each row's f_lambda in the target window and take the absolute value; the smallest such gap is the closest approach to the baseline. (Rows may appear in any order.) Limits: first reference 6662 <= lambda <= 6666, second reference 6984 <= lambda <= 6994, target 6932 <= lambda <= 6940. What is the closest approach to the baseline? 0.05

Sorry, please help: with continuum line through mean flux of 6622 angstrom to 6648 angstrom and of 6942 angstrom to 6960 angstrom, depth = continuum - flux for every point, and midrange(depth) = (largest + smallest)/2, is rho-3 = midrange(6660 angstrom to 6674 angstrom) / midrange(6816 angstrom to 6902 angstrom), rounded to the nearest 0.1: -11.3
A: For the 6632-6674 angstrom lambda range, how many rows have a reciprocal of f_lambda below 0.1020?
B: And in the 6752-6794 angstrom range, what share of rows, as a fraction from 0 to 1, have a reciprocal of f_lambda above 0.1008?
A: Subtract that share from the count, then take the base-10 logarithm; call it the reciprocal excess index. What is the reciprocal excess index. 1.30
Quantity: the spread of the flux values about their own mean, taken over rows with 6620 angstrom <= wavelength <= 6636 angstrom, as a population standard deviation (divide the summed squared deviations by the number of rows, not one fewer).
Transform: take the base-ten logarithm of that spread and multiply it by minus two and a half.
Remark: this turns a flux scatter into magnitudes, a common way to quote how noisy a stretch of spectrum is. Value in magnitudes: 2.66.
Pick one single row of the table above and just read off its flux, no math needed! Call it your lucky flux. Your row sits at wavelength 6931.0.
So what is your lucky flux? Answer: 9.456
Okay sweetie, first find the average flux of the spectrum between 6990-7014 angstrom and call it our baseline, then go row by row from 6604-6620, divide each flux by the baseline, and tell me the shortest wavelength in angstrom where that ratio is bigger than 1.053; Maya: 6605.0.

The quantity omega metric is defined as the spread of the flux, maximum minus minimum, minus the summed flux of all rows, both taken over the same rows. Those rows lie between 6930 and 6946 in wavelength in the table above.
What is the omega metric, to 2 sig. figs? -77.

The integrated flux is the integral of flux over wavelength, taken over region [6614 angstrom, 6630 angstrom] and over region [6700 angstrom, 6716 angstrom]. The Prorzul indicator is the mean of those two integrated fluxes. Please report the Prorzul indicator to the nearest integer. 163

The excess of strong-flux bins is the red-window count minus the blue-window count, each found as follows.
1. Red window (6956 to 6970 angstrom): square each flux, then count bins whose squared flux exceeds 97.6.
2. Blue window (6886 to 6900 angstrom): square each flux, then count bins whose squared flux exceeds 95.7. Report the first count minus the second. -3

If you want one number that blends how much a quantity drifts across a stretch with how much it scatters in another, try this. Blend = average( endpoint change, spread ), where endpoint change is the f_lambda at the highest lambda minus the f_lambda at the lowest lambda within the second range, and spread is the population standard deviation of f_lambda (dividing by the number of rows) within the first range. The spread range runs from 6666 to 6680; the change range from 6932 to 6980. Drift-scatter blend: 0.065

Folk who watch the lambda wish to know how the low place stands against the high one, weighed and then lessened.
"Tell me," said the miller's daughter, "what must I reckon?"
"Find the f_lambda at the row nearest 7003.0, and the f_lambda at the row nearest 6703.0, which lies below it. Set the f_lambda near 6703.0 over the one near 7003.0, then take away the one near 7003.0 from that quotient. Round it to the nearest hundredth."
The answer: -8.29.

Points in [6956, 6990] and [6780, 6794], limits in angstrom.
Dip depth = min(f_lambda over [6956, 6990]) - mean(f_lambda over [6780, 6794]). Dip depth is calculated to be -0.49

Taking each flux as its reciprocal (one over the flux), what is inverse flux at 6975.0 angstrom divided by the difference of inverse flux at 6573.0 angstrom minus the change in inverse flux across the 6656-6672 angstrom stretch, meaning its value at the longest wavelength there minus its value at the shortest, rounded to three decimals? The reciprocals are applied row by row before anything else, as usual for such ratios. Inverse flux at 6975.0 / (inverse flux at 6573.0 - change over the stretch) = 1.084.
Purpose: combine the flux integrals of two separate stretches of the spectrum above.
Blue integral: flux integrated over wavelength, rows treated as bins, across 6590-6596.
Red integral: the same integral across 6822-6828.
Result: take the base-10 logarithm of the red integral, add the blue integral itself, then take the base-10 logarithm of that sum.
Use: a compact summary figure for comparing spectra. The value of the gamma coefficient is 1.79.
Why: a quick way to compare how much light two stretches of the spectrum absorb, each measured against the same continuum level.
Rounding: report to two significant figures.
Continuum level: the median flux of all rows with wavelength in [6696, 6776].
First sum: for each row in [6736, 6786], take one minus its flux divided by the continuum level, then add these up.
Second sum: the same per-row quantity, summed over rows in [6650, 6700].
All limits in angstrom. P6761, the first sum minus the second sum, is 0.37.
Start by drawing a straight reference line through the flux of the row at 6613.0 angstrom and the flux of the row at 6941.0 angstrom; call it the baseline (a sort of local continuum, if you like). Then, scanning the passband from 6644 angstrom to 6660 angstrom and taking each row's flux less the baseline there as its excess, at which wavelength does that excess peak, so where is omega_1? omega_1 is 6653.0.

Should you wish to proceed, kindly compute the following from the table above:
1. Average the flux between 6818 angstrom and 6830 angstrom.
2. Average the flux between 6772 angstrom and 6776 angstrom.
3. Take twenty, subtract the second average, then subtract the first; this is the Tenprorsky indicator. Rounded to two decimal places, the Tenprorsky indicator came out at 0.37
